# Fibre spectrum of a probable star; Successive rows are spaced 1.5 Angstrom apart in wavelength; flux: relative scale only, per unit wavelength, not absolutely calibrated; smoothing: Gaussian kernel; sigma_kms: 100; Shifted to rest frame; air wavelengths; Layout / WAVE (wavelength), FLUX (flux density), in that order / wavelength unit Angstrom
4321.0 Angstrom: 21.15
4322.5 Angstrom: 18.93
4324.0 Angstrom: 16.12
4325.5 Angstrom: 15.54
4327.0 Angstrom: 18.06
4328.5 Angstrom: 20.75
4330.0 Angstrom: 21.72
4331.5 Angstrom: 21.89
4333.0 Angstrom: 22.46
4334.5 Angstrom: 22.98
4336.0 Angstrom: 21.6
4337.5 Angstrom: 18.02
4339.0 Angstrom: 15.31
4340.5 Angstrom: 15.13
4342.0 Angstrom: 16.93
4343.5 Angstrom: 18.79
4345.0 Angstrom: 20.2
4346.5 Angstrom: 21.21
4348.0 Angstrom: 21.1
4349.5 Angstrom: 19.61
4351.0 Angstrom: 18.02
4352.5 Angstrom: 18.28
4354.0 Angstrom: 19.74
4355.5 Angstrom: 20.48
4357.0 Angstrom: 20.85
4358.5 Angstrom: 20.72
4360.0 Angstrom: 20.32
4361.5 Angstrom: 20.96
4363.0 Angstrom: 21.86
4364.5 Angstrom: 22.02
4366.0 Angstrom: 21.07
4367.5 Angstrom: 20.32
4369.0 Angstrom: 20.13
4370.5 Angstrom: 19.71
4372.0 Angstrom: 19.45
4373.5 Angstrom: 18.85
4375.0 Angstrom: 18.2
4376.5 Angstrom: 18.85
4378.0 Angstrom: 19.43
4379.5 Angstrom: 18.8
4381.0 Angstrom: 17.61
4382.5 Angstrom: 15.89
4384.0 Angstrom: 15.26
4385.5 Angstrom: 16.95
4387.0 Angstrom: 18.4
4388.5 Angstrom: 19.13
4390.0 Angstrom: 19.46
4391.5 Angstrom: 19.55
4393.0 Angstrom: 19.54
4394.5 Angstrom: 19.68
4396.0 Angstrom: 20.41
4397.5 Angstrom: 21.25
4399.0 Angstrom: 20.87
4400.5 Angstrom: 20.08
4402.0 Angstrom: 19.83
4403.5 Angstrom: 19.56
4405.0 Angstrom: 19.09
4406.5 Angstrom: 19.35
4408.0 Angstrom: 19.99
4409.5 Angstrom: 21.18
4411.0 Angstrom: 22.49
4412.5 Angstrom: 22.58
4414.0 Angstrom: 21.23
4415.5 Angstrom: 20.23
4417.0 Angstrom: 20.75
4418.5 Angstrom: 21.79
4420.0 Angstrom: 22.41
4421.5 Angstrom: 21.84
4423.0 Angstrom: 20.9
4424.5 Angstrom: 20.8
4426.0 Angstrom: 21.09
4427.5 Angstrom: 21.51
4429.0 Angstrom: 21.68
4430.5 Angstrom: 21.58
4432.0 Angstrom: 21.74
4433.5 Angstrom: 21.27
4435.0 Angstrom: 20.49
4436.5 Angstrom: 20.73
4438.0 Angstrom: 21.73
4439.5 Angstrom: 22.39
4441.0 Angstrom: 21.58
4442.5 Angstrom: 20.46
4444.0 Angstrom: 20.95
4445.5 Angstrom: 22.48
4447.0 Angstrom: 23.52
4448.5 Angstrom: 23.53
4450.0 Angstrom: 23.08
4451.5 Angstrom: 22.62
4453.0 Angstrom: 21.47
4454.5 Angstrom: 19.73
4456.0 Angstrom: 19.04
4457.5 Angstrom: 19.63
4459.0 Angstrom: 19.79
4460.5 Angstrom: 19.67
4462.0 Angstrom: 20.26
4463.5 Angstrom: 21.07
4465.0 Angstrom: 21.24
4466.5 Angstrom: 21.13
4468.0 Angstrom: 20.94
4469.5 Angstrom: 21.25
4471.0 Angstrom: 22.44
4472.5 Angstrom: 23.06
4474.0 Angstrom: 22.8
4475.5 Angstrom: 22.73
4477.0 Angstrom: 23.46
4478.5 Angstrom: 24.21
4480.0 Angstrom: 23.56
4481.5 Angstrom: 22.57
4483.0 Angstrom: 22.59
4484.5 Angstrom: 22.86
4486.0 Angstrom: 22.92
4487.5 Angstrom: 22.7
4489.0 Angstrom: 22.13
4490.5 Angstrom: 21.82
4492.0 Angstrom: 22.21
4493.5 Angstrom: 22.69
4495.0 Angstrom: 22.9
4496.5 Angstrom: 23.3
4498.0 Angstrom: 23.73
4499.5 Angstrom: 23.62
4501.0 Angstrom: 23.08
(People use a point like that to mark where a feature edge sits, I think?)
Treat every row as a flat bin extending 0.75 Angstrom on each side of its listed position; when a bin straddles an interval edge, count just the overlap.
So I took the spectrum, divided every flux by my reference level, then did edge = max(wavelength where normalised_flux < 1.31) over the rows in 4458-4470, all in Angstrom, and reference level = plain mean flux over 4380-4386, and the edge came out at 4469.5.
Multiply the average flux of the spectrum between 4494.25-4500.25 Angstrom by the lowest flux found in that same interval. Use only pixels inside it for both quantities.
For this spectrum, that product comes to 536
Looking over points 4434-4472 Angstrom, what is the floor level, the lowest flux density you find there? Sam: 19.04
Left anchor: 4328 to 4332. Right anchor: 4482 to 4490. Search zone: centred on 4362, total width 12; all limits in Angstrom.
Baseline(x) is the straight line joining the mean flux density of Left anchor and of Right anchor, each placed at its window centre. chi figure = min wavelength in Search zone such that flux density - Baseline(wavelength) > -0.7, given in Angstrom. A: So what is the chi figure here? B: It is 4363.0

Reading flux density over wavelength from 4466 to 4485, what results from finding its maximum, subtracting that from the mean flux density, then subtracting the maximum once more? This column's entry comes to -25.8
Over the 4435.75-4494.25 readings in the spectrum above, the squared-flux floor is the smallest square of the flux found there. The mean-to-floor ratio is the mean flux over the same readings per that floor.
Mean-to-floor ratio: 0.060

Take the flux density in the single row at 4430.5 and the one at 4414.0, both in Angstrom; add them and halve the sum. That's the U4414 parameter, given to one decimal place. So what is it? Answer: 21.4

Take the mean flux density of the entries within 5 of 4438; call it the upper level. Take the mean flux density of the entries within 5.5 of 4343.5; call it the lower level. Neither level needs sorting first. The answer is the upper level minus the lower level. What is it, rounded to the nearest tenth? 2.9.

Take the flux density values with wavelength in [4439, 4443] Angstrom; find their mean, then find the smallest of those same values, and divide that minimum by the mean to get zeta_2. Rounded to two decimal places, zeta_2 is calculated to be 0.95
